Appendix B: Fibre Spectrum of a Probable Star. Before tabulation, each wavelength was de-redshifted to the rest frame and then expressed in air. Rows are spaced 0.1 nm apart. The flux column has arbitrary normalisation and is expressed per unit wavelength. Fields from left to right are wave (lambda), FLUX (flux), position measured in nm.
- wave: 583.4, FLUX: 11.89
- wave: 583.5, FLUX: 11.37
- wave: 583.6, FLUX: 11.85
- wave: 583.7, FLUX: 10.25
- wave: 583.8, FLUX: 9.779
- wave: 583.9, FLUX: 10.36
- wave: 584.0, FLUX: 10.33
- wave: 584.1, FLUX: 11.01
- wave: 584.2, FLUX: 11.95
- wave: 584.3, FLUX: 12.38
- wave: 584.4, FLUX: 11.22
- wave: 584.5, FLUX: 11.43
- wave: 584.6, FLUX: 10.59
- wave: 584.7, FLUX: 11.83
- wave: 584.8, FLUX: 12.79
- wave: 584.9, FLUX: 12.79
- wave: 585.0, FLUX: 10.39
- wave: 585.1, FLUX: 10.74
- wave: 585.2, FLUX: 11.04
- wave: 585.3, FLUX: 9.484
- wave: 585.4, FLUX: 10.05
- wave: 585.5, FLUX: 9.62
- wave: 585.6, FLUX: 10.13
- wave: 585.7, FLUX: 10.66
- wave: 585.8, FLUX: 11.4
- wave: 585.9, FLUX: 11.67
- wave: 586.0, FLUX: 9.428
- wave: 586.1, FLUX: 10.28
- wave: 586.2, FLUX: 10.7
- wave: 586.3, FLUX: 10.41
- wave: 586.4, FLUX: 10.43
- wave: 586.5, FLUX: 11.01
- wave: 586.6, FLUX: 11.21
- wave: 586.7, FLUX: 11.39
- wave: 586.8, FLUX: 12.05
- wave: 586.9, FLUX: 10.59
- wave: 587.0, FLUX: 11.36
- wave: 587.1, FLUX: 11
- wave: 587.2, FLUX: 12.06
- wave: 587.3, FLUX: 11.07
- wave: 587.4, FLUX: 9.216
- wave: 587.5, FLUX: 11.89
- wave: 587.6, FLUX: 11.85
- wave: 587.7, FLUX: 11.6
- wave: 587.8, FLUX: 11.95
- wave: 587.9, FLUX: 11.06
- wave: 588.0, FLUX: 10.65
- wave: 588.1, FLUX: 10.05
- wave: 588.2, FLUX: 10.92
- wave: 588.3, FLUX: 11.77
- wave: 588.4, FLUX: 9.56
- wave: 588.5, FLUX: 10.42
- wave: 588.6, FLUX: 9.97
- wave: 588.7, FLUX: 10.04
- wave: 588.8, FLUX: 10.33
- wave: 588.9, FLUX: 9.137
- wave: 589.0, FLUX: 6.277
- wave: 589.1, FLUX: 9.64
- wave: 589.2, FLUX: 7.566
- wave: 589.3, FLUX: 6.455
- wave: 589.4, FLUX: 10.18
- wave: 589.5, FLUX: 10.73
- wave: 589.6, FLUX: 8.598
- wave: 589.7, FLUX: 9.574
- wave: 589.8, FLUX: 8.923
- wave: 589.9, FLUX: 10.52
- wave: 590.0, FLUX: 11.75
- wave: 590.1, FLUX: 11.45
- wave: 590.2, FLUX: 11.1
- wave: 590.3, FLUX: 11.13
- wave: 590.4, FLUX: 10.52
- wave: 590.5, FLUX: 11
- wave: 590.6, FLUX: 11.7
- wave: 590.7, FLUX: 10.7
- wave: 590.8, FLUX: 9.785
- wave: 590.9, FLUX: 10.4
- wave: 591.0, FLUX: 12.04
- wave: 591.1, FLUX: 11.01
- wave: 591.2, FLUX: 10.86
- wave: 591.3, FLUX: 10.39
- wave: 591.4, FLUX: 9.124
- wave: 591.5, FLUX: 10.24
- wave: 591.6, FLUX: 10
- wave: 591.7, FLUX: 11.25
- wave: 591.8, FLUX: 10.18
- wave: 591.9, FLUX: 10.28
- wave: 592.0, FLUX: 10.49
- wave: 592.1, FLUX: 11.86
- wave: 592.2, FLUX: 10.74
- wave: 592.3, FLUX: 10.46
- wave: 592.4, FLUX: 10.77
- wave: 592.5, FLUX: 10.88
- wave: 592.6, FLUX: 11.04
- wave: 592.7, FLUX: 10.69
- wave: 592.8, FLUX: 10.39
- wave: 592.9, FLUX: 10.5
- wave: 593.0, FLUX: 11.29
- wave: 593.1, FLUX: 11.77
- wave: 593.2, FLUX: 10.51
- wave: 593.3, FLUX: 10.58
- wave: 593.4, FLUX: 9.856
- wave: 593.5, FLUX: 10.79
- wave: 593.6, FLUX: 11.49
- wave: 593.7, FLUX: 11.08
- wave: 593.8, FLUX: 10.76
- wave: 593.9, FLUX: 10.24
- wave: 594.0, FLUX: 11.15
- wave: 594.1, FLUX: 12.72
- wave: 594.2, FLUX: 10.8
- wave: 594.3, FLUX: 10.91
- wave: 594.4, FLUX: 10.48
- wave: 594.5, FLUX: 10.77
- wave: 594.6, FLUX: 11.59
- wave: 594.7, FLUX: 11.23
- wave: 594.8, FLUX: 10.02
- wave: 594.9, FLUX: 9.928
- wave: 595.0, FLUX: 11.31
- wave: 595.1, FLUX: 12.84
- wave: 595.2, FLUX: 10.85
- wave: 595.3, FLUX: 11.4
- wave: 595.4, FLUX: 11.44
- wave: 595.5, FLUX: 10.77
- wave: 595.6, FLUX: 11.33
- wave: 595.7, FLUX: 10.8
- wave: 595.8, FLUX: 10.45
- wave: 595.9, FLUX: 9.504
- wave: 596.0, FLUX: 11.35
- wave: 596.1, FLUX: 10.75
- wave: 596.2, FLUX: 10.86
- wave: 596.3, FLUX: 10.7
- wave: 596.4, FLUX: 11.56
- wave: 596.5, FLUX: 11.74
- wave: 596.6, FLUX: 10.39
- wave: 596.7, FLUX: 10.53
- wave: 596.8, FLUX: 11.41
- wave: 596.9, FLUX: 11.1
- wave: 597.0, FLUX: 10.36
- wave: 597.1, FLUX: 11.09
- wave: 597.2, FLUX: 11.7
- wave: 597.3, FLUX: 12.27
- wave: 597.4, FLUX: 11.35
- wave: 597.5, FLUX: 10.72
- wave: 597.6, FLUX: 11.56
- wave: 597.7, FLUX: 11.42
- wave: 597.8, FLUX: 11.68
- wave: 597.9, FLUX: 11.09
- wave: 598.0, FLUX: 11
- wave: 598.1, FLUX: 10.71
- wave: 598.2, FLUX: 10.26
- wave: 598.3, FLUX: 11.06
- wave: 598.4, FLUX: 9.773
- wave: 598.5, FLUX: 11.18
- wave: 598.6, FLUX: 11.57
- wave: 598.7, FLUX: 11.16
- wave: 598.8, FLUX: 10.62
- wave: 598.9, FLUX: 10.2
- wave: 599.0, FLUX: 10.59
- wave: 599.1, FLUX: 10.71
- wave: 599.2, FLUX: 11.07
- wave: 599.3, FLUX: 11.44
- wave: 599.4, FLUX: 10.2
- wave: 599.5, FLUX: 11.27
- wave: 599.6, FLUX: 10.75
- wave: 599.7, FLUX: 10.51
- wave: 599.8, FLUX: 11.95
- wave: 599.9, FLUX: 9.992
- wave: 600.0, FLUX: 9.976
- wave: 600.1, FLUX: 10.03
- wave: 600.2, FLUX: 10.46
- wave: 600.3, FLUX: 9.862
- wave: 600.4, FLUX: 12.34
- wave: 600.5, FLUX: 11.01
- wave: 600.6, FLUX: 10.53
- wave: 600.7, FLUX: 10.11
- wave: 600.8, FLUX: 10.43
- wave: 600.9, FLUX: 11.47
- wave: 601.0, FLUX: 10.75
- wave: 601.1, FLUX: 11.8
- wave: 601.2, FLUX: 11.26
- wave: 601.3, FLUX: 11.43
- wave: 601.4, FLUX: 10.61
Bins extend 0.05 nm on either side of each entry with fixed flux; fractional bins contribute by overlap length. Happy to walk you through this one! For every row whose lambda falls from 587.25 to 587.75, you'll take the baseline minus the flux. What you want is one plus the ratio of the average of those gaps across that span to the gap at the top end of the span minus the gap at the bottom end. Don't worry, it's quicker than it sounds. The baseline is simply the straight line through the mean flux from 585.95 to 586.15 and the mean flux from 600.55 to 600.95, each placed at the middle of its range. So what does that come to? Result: 3.3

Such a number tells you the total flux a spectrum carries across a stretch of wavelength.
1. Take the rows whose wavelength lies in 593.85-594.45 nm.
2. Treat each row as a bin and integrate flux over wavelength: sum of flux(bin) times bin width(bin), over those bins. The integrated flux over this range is 6.63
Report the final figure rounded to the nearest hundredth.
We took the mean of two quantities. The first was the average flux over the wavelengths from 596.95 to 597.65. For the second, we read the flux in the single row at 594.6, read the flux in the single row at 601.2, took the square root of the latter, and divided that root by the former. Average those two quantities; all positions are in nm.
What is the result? 5.79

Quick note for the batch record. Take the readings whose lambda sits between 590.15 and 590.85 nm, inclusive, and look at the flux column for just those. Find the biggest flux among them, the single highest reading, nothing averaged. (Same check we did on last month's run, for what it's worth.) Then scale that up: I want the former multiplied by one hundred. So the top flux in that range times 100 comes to 1170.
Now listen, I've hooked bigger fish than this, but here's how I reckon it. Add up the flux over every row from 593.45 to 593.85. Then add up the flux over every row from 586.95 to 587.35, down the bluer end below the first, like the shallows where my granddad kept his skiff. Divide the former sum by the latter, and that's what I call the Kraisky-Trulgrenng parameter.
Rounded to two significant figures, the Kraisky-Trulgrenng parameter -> 0.97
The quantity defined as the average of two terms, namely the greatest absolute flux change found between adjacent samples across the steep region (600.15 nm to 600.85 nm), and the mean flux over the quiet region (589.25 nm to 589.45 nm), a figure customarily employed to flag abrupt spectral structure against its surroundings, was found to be 5.40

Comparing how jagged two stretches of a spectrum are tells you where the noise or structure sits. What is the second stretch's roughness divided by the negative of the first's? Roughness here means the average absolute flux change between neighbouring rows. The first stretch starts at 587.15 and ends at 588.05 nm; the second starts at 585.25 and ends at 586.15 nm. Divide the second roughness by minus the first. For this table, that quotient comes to -0.82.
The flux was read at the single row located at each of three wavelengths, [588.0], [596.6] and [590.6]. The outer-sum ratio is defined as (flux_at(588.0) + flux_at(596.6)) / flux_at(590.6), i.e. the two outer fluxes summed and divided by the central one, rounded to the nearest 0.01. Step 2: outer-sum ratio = 1.80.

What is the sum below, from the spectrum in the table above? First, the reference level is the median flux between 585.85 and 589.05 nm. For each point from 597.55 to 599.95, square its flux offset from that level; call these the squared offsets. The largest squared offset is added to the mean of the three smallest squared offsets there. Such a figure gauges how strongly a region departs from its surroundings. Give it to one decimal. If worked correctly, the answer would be 1.3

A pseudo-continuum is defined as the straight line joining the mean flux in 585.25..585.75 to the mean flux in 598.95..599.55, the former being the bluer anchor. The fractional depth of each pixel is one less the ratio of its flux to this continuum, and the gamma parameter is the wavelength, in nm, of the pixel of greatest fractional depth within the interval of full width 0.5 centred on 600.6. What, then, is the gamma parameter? 600.7 nm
